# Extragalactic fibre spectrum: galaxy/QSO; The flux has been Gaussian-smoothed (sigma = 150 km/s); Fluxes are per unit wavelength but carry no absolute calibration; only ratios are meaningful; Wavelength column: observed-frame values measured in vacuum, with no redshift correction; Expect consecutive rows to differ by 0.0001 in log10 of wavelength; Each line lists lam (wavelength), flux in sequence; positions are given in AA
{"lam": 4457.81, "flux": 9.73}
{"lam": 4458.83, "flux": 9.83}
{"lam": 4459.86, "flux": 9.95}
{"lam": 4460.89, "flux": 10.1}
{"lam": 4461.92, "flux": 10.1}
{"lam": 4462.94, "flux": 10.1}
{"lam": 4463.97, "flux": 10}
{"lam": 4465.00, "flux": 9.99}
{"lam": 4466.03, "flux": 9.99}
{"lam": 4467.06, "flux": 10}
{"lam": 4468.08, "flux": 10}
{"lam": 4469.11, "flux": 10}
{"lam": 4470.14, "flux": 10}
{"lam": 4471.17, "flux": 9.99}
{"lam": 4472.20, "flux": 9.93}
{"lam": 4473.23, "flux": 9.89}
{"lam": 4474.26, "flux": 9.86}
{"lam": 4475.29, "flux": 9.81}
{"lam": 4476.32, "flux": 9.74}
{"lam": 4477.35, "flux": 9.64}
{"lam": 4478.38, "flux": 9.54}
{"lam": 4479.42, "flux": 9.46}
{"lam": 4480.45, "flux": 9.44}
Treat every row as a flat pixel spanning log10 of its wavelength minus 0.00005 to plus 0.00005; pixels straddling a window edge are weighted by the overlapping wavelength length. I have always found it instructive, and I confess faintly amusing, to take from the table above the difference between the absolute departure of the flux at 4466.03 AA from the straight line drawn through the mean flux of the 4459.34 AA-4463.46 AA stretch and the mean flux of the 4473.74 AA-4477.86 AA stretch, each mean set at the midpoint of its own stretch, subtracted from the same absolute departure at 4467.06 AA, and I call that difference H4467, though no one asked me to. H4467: 0.03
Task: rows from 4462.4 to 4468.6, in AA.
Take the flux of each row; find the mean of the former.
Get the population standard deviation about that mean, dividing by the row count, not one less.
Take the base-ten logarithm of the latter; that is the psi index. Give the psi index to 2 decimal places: -1.41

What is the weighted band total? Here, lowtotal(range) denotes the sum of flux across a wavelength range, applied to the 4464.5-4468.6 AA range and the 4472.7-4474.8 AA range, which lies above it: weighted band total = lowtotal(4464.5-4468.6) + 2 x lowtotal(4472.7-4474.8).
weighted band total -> 79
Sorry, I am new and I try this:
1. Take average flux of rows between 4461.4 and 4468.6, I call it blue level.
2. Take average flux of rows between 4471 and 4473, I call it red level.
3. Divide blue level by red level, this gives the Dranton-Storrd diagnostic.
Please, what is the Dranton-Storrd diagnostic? 1.01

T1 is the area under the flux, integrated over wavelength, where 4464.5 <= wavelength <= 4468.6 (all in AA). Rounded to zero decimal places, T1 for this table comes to 41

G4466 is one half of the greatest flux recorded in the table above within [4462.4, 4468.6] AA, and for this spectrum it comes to 5.05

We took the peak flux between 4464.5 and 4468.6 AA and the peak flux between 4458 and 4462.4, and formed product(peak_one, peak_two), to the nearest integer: 101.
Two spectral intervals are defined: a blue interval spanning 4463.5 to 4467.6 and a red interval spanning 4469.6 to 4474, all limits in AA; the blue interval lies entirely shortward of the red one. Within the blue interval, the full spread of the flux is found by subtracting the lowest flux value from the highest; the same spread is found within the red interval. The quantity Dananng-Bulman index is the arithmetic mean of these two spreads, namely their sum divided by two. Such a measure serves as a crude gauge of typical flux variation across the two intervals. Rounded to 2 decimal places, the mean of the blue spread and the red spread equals 0.06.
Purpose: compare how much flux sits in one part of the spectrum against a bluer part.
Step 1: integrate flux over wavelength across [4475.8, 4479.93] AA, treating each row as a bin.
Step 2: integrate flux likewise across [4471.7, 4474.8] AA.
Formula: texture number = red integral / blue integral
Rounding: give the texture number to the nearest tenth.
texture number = 1.3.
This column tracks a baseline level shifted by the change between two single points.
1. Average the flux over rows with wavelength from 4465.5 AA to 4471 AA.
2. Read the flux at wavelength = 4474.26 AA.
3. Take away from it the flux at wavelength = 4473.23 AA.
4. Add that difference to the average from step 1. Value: 9.97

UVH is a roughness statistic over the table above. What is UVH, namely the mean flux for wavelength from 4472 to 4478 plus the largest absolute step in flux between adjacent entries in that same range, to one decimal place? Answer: 9.9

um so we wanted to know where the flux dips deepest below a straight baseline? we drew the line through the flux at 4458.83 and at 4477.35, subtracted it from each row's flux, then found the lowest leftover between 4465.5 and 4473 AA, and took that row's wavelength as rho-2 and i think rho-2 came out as 4466.03 AA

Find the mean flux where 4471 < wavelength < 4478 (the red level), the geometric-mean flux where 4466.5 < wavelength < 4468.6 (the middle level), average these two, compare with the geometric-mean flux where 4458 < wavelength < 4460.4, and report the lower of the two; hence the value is 9.89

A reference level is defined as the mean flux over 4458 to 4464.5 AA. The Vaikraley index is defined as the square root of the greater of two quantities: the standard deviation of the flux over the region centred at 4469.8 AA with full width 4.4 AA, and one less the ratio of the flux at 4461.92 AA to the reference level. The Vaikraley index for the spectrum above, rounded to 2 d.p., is 0.07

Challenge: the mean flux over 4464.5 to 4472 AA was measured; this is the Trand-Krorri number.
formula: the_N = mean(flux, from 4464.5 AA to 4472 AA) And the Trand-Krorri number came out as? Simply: 10.00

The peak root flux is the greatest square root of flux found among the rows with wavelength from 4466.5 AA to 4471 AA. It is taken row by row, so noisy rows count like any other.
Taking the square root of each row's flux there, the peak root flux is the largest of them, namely 3.162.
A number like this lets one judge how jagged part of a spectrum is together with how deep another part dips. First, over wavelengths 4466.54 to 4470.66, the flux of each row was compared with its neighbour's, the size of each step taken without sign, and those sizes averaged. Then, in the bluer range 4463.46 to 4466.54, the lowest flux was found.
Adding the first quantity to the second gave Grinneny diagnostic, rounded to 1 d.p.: 10.0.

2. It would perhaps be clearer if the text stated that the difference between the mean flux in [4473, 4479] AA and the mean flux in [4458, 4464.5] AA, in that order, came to -0.27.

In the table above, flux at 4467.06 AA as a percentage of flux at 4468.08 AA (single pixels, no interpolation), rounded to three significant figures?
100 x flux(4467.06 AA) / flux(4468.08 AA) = 100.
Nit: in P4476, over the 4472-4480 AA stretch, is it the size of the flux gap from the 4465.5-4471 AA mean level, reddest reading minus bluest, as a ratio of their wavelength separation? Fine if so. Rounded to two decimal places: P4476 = 0.07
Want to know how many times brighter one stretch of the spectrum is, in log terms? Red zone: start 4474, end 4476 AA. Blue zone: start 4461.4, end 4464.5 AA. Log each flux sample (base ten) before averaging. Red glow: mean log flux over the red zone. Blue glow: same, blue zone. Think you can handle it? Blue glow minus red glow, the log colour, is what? 0.010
